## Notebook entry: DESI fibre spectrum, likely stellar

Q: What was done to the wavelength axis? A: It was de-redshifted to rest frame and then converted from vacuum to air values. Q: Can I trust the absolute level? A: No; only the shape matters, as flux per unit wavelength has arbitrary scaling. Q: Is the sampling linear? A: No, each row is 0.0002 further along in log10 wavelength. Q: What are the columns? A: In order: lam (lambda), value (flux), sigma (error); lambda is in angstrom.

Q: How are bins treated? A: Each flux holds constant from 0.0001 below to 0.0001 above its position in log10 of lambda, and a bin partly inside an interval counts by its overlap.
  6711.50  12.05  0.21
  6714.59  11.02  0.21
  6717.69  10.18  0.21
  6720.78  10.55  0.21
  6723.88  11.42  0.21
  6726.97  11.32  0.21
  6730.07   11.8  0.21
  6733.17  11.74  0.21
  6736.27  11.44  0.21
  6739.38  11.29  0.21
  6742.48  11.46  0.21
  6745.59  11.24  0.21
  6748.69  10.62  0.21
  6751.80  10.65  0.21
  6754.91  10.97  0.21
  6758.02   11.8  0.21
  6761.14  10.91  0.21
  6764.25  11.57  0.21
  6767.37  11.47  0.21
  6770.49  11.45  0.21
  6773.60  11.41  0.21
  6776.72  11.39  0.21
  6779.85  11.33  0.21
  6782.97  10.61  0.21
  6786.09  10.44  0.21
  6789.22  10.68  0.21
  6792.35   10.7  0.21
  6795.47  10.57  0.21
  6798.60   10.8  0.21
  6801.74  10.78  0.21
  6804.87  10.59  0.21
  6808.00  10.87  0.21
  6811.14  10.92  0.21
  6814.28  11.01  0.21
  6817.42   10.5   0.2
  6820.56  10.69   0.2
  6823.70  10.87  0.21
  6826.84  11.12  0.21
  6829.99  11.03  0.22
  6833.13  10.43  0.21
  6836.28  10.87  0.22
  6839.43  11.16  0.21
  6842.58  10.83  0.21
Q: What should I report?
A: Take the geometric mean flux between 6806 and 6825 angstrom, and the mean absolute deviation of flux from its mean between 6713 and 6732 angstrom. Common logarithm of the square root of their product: 0.35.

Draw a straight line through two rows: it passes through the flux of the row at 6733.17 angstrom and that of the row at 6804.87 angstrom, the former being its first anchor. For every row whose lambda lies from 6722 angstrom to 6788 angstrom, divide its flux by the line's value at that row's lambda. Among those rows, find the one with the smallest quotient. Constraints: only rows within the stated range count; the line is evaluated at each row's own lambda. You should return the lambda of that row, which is 6748.69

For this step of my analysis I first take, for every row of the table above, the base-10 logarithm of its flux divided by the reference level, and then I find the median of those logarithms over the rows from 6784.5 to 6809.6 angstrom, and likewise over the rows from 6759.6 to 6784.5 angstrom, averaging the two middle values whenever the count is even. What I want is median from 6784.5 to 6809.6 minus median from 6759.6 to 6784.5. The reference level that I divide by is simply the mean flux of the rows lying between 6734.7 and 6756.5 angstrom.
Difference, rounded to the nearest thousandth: -0.028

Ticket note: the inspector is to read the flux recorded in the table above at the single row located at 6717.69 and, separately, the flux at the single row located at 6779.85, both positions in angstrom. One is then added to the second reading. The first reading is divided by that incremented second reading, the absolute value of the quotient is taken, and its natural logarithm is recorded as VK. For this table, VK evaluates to -0.19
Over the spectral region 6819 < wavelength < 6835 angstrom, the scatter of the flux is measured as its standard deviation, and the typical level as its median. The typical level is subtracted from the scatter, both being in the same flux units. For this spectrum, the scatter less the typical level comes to -10.6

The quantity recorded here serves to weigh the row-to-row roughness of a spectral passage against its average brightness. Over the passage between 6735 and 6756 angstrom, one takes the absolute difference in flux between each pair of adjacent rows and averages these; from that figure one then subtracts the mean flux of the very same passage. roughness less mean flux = -10.8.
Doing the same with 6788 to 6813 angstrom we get -10.6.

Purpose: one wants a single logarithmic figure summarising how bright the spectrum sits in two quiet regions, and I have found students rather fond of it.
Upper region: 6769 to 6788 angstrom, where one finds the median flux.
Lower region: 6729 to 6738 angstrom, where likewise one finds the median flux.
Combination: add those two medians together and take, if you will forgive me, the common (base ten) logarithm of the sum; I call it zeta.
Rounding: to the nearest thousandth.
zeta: 1.364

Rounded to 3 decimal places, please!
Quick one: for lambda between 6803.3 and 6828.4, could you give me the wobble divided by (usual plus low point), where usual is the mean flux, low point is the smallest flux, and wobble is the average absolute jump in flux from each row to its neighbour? 0.010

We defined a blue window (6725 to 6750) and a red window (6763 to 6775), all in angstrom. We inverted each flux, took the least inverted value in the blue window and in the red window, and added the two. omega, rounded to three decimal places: 0.171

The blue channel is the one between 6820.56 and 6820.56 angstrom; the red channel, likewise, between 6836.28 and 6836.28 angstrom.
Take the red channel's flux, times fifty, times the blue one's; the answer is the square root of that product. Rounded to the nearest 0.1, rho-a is 76.2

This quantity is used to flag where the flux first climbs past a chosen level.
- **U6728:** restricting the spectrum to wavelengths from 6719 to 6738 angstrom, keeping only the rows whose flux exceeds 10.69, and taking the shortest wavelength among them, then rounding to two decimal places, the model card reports 6723.88 angstrom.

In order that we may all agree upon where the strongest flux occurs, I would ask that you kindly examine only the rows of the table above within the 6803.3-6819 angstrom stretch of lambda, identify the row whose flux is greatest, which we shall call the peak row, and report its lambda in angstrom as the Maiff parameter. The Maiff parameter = 6814.28 angstrom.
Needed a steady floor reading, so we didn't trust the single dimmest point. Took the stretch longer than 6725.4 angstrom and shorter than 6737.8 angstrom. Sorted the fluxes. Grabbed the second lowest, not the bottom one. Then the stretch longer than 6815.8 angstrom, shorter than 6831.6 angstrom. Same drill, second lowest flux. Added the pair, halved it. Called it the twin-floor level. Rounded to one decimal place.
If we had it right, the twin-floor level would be 11.1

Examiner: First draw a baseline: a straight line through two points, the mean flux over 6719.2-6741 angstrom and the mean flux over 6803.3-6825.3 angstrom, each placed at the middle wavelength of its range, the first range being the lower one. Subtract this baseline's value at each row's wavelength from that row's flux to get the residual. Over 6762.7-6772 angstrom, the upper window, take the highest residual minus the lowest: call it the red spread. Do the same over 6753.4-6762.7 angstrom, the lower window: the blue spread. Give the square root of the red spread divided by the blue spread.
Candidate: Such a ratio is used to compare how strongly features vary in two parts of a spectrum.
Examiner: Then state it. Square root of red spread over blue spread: 0.30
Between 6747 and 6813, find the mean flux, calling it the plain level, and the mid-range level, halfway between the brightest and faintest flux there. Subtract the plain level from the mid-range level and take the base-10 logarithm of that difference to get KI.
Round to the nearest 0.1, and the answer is -0.8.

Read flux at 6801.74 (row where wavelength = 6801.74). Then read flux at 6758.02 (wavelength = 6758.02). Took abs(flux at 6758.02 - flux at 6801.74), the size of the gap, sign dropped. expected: 1.0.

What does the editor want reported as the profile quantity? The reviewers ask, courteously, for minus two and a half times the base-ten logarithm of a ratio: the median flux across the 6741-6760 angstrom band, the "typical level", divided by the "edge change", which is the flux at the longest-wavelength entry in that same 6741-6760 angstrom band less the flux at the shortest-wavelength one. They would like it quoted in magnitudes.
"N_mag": -3.8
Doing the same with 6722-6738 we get -6.9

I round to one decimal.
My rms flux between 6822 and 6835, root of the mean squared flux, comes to 10.9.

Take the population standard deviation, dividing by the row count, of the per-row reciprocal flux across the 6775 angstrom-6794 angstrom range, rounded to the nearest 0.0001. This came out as 0.0030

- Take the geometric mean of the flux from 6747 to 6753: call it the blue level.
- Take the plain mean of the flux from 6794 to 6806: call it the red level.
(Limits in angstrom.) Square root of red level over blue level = 1.00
